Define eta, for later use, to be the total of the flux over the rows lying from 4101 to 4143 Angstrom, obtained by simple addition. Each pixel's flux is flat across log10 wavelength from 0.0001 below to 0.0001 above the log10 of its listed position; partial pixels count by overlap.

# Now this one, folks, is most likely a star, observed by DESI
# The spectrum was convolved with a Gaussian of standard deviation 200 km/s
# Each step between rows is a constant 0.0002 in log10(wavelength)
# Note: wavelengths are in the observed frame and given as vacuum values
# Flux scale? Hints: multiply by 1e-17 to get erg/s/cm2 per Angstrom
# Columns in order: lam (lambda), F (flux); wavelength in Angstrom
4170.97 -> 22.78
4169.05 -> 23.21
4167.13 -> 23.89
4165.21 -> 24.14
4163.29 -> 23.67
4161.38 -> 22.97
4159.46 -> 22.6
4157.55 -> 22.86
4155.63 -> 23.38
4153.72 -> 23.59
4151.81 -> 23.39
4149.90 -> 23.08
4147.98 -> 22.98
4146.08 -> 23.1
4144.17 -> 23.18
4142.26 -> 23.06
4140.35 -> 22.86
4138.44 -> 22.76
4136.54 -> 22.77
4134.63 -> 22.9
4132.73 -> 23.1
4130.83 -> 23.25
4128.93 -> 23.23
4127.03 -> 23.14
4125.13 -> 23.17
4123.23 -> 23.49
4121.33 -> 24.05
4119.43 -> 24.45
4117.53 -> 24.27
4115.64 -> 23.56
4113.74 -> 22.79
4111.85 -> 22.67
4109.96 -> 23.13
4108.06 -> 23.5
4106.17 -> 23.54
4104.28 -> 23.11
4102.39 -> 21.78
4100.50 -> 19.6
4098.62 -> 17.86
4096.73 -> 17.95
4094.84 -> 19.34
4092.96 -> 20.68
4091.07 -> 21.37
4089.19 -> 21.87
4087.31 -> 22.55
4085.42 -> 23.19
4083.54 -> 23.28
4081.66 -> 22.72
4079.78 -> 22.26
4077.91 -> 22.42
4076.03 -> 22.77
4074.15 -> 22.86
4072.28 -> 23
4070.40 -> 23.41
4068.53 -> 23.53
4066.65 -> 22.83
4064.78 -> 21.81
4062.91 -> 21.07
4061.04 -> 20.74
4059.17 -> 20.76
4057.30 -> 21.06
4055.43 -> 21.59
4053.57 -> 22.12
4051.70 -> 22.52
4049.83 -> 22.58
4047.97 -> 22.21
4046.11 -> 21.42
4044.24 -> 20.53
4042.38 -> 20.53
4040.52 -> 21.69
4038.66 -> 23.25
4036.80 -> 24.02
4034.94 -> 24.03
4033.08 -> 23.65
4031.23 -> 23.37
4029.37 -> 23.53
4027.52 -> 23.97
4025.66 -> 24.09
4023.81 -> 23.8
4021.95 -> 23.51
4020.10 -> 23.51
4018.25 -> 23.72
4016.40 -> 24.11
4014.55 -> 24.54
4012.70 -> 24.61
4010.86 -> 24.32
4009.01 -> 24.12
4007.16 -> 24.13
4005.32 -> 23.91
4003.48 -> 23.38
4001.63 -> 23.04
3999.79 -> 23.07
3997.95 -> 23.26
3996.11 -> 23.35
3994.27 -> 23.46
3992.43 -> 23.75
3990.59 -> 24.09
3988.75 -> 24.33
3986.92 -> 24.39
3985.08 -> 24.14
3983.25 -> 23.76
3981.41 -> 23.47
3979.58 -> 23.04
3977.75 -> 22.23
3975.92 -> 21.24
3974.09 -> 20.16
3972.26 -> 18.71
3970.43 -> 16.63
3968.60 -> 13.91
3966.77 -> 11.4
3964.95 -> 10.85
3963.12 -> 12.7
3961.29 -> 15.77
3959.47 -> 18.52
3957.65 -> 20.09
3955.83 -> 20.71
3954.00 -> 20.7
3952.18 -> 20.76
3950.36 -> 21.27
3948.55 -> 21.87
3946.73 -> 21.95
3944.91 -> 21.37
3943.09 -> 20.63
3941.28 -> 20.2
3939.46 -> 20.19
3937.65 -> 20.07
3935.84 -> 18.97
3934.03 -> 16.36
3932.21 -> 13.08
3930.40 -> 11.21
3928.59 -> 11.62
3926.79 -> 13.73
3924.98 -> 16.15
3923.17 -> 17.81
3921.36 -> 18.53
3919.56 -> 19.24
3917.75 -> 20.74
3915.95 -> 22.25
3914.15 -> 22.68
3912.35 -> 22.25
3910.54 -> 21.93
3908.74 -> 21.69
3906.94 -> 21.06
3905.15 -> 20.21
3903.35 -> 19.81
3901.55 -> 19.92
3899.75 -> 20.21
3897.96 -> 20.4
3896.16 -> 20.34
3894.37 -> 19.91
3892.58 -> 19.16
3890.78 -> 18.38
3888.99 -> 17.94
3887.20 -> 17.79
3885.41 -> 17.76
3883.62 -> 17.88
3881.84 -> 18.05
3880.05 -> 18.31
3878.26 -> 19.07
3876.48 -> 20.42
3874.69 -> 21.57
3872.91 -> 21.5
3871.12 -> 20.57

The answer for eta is 511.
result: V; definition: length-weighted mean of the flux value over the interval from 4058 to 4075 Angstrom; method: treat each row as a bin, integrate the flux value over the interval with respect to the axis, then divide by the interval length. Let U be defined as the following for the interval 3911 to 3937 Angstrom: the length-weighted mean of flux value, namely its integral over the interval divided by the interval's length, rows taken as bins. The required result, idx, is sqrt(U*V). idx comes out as 19.8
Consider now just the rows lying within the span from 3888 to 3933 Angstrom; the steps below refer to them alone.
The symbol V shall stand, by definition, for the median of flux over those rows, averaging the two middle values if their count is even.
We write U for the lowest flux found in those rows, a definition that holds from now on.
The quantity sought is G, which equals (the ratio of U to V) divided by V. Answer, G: 0.028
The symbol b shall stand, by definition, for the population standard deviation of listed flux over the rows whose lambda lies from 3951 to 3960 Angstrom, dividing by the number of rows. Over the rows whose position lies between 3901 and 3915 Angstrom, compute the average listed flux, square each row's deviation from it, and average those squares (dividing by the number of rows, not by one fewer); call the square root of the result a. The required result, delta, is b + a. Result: 1.9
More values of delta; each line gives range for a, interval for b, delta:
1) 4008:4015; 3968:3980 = 3.2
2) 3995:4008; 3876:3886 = 1.3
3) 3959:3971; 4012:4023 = 3.1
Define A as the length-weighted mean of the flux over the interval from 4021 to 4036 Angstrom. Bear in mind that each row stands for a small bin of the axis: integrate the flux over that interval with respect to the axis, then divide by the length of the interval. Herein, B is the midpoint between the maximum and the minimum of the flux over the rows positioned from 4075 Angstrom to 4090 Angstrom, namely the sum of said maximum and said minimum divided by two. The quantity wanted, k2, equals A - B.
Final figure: 1.2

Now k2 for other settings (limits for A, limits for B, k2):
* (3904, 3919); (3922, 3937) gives 6.4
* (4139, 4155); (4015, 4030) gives -0.7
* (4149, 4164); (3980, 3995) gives -0.7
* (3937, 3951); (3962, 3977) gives 4.9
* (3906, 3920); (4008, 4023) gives -2.5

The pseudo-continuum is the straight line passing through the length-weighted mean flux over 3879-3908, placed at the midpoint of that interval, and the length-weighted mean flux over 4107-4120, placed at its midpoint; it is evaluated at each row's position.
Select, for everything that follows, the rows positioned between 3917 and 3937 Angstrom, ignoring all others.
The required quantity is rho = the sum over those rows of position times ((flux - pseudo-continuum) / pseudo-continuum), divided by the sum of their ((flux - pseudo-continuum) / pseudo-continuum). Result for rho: 3929.4 Angstrom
